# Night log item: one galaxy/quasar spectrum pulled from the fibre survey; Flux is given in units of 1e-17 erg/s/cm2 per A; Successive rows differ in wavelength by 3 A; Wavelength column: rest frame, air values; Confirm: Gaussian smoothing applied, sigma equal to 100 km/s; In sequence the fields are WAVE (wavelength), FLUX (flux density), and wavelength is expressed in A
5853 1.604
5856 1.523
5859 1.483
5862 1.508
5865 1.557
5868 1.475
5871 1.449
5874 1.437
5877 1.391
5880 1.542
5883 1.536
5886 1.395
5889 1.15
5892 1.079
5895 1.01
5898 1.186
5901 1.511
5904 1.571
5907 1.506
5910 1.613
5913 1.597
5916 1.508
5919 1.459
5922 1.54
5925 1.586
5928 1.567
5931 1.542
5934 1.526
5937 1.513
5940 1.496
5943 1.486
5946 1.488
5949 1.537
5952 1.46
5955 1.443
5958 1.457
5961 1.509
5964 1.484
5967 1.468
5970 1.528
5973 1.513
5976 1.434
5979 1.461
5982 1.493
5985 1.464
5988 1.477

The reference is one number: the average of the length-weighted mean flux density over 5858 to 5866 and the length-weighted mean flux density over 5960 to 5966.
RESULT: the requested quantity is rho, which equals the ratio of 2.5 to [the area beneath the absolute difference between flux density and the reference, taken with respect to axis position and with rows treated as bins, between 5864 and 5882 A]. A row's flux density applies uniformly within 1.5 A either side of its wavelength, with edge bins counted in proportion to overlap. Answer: 2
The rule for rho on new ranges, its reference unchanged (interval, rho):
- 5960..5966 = 28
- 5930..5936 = 15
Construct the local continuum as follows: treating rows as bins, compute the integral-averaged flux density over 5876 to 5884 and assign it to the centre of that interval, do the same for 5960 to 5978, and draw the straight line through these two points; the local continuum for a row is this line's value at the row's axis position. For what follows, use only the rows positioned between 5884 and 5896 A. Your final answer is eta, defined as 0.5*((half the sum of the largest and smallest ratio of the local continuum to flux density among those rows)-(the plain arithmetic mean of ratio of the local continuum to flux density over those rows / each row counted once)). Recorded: -0.017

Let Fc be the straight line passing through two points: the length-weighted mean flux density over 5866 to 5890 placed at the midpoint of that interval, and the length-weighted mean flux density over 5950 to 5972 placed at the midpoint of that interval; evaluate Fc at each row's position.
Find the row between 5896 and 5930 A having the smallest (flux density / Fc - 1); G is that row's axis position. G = 5898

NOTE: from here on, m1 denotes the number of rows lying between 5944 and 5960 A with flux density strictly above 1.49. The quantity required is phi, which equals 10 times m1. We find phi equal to 10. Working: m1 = 1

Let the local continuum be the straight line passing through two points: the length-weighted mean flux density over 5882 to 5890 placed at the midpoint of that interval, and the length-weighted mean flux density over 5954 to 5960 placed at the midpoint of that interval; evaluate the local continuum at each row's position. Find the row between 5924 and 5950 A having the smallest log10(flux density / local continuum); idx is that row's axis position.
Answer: 5946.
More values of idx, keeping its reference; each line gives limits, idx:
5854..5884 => 5877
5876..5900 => 5895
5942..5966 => 5955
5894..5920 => 5895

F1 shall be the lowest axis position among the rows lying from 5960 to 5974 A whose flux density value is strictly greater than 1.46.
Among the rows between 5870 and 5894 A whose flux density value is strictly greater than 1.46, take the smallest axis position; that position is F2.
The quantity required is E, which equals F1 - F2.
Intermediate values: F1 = 5961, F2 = 5880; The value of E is 81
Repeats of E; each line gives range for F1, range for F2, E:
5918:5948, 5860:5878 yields 60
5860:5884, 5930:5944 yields -69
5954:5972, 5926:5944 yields 33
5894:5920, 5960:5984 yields -60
